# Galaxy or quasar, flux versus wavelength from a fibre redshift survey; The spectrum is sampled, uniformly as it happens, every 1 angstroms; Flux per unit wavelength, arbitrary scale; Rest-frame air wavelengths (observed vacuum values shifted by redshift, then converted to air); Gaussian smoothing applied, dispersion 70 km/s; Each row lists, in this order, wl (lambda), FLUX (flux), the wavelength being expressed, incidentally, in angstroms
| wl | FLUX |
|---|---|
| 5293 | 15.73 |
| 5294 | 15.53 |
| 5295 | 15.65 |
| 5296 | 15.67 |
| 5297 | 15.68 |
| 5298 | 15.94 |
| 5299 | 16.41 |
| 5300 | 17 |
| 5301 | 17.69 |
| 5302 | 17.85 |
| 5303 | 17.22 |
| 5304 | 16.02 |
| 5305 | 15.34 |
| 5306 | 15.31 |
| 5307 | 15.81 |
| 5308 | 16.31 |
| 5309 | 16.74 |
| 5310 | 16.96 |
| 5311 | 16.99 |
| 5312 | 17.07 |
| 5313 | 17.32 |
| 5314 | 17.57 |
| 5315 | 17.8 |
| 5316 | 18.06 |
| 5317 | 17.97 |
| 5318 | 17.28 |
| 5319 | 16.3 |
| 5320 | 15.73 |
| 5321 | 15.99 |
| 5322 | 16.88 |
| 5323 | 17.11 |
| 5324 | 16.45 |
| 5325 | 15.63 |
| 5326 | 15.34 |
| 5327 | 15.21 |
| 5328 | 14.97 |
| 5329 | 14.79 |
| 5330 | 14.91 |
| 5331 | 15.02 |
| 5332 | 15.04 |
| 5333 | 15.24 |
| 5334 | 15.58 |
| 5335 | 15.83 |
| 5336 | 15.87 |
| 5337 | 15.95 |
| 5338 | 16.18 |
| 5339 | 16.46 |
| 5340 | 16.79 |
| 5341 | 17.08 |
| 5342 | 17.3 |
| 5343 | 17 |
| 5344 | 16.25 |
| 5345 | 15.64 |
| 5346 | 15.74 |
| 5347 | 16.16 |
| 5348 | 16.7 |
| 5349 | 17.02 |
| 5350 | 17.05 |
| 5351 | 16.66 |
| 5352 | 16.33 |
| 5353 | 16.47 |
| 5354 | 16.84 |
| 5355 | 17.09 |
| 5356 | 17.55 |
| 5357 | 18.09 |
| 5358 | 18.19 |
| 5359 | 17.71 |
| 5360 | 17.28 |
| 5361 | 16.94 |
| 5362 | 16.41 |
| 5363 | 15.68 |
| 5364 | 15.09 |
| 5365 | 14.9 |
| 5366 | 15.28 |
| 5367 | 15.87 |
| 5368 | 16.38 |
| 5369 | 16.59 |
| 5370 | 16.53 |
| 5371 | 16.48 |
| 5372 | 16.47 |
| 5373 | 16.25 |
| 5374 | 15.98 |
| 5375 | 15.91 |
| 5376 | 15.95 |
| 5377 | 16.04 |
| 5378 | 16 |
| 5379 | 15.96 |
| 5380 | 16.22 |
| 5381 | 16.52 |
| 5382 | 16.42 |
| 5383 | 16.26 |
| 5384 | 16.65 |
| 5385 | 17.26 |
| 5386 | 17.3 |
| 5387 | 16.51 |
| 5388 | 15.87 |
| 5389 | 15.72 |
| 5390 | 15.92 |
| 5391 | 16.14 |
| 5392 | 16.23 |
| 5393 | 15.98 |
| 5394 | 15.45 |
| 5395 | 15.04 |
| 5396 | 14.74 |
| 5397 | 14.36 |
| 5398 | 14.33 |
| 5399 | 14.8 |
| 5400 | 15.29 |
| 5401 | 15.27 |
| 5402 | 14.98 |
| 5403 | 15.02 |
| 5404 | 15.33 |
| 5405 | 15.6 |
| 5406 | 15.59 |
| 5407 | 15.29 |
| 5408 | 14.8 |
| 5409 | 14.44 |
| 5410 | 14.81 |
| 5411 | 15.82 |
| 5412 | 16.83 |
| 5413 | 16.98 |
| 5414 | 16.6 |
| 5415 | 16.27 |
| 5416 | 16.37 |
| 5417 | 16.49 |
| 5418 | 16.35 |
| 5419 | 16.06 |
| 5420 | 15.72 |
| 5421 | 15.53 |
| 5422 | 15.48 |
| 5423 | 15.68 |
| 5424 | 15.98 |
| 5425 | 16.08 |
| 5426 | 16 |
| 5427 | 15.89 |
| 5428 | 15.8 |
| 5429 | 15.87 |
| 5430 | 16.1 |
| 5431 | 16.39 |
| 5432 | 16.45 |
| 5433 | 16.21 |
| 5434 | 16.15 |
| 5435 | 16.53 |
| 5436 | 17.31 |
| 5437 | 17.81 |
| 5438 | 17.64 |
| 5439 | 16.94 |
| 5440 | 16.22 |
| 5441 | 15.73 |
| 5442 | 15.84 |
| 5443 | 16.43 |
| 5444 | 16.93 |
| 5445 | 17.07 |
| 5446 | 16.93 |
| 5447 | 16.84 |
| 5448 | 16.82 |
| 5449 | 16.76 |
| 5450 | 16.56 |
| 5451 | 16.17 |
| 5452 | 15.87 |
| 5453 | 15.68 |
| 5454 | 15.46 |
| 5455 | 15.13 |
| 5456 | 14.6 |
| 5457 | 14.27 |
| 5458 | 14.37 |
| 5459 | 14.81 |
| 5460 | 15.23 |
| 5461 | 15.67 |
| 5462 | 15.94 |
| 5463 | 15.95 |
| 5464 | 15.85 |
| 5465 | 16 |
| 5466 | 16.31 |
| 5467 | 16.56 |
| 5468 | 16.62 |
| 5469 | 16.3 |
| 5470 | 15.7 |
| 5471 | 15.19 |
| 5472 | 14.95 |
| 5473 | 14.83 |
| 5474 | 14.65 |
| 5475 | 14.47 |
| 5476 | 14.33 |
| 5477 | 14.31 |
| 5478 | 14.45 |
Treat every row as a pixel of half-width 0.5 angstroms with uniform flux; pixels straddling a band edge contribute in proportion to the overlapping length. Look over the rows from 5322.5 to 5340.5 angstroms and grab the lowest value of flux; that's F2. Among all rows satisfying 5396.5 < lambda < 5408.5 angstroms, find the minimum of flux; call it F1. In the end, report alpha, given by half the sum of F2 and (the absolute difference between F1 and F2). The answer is 7.6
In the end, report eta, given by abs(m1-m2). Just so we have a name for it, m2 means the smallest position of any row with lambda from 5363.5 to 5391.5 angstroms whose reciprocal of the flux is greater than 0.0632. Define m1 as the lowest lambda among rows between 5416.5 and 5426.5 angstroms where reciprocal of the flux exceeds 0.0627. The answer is 56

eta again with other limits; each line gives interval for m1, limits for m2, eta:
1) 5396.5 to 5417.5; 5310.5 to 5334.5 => 77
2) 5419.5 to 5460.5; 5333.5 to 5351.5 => 86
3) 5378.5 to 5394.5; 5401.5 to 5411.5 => 14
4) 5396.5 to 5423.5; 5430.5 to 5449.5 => 44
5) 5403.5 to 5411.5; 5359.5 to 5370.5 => 41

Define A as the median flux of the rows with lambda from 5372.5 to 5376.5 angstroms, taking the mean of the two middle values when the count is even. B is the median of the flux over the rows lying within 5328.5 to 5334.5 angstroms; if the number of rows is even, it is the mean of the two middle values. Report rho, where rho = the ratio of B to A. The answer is 0.941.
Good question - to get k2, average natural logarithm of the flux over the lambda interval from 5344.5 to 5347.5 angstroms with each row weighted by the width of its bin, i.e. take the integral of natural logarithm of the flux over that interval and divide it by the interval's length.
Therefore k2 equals 2.76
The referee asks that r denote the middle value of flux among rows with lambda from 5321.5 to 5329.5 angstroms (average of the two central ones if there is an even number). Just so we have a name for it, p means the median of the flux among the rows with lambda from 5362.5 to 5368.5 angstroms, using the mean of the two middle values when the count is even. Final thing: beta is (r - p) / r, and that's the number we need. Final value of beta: 0.00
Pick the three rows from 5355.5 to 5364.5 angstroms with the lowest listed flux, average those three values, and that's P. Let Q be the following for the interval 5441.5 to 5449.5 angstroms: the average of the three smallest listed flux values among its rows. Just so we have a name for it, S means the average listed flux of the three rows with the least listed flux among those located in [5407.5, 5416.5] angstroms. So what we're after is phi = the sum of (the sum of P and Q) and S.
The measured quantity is 46.8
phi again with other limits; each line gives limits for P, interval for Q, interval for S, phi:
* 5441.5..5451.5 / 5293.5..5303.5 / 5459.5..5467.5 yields 47.3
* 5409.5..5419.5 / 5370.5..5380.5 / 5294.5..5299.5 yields 47.2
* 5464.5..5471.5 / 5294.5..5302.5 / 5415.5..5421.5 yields 47.1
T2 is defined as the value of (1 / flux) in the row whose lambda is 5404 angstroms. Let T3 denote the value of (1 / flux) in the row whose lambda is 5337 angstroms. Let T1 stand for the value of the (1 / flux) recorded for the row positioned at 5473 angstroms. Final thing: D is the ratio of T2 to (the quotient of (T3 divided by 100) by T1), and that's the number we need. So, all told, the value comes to 7.0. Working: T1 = 0.067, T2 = 0.0652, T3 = 0.0627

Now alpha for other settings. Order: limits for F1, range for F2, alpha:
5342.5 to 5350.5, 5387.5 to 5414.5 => 7.8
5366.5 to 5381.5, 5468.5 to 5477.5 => 7.9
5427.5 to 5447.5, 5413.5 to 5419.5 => 8.2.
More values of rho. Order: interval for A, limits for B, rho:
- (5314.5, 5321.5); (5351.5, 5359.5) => 1.002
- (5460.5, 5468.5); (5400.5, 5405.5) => 0.956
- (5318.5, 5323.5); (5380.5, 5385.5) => 1.013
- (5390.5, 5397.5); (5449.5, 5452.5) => 1.047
